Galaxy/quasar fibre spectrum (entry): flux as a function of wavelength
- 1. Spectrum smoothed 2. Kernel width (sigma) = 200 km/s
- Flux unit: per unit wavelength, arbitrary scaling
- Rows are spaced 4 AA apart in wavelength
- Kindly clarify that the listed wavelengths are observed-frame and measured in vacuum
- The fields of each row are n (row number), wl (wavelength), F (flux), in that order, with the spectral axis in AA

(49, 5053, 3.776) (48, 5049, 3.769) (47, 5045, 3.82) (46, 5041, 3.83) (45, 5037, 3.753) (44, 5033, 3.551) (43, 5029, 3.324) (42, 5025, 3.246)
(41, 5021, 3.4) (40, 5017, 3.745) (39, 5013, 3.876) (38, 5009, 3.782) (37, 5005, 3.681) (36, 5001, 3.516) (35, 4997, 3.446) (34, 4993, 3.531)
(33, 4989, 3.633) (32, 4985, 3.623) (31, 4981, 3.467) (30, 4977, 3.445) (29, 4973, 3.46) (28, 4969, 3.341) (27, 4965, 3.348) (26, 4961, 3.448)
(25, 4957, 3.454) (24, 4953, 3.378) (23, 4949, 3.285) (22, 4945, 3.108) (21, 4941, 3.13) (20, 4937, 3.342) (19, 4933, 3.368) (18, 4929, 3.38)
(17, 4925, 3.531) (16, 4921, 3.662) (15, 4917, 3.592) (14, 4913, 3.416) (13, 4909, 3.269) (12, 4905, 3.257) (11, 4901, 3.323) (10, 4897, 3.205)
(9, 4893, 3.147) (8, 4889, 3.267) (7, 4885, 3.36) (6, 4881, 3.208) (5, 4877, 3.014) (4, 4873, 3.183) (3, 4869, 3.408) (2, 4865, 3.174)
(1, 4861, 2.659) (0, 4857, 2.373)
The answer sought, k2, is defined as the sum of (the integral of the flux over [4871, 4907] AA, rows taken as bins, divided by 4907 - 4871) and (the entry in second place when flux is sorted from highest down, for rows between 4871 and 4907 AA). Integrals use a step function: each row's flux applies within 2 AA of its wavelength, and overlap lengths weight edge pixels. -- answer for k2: 6.54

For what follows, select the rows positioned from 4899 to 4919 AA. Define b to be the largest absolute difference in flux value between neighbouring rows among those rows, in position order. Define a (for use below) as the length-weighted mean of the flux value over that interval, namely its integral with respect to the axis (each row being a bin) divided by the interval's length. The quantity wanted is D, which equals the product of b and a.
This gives 0.59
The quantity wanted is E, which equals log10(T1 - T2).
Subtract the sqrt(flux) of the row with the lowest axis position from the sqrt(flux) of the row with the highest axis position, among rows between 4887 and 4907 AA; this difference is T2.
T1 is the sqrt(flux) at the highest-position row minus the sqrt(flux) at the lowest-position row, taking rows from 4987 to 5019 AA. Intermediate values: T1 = 0.03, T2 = 0.00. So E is -1.50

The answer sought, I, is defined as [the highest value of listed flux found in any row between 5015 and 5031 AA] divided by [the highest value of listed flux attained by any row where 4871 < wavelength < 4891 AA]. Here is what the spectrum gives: 1.11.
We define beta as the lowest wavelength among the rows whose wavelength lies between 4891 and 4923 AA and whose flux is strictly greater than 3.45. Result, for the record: 4917 AA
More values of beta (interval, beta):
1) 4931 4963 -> 4957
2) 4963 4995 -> 4973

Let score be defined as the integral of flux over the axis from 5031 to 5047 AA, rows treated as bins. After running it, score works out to 60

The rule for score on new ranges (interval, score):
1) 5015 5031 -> 55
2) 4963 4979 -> 54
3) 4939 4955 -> 52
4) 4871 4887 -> 51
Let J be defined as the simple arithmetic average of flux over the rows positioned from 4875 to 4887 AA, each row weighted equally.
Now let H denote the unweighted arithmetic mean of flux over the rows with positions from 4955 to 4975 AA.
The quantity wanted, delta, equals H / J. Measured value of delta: 1.07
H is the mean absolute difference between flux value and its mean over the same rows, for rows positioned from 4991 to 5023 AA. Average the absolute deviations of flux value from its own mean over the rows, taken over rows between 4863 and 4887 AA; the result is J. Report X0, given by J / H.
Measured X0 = 0.7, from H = 0.15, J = 0.106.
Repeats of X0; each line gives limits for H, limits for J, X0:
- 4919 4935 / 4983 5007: 0.7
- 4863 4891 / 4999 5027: 1.9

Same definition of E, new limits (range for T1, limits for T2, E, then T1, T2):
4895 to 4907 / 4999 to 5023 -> -1.34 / 0.01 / -0.03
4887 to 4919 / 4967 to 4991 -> -2.02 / 0.09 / 0.08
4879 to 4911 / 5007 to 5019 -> -1.58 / 0.02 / -0.01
